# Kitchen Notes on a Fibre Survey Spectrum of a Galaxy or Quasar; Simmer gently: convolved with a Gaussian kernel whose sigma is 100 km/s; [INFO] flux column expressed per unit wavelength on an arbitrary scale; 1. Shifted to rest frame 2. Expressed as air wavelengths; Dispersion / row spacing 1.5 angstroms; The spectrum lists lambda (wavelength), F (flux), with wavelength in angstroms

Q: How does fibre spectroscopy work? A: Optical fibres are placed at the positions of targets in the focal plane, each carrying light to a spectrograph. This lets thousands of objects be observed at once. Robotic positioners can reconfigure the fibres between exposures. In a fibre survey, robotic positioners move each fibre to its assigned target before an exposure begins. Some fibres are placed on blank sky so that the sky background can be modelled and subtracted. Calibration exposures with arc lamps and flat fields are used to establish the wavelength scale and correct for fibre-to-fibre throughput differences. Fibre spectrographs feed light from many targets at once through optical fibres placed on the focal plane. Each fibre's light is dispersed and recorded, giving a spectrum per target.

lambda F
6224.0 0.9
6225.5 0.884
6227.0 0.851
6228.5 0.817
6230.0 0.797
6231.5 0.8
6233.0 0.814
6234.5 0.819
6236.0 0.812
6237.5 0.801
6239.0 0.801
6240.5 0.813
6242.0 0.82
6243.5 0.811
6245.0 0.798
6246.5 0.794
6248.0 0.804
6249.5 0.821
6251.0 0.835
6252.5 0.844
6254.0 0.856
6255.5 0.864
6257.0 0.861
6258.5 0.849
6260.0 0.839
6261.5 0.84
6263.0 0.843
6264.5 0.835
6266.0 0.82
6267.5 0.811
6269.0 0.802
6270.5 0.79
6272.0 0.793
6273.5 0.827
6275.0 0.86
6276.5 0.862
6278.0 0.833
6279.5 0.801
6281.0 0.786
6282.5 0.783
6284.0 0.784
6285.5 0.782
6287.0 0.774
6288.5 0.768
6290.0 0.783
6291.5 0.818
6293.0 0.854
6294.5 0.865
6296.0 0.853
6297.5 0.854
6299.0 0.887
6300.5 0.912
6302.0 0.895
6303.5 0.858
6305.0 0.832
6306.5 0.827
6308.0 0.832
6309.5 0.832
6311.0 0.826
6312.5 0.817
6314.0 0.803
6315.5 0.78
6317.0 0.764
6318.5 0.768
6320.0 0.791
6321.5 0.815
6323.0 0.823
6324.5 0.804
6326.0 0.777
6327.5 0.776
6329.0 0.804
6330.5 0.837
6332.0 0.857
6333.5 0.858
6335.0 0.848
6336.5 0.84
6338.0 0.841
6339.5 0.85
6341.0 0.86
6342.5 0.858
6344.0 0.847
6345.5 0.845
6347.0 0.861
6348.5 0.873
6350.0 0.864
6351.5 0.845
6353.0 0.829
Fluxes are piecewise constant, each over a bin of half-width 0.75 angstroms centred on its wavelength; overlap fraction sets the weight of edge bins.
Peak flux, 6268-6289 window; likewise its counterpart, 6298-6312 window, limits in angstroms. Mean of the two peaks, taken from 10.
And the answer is 9.11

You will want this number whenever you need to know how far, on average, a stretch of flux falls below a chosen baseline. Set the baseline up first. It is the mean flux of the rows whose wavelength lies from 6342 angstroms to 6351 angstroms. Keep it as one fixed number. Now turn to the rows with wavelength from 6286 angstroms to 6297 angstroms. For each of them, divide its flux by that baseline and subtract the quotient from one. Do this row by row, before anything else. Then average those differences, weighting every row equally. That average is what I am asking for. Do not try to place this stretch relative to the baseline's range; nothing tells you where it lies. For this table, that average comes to 0.05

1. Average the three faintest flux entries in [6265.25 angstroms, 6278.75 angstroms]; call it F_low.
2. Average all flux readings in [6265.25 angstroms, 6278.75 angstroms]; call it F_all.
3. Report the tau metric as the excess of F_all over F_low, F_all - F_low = 0.027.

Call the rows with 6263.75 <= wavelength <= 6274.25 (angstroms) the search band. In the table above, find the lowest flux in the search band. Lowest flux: 0.79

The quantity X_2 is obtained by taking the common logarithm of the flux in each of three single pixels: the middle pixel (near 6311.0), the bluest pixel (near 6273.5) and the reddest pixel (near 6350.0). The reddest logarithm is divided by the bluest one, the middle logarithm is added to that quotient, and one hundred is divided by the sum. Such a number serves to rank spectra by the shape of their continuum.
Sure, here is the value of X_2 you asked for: 146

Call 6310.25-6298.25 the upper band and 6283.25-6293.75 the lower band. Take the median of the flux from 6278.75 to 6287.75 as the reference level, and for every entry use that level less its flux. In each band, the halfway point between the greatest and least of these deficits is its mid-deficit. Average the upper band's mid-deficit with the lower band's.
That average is -0.057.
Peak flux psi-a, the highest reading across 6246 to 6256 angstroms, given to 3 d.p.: 0.864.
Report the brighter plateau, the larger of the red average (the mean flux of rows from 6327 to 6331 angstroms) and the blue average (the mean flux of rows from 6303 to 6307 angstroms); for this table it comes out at 0.839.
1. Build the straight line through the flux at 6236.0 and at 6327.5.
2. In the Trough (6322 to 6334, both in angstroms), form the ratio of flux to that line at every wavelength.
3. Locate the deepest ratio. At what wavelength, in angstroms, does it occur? 6327.5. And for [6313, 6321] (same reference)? 6317.0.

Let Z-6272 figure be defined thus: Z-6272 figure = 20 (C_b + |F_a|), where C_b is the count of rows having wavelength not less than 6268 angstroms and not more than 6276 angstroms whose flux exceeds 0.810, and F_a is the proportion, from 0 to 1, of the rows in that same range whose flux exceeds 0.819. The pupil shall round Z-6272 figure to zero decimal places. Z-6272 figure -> 48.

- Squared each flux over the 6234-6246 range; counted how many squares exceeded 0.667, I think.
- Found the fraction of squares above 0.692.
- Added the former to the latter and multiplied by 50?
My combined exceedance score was 100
